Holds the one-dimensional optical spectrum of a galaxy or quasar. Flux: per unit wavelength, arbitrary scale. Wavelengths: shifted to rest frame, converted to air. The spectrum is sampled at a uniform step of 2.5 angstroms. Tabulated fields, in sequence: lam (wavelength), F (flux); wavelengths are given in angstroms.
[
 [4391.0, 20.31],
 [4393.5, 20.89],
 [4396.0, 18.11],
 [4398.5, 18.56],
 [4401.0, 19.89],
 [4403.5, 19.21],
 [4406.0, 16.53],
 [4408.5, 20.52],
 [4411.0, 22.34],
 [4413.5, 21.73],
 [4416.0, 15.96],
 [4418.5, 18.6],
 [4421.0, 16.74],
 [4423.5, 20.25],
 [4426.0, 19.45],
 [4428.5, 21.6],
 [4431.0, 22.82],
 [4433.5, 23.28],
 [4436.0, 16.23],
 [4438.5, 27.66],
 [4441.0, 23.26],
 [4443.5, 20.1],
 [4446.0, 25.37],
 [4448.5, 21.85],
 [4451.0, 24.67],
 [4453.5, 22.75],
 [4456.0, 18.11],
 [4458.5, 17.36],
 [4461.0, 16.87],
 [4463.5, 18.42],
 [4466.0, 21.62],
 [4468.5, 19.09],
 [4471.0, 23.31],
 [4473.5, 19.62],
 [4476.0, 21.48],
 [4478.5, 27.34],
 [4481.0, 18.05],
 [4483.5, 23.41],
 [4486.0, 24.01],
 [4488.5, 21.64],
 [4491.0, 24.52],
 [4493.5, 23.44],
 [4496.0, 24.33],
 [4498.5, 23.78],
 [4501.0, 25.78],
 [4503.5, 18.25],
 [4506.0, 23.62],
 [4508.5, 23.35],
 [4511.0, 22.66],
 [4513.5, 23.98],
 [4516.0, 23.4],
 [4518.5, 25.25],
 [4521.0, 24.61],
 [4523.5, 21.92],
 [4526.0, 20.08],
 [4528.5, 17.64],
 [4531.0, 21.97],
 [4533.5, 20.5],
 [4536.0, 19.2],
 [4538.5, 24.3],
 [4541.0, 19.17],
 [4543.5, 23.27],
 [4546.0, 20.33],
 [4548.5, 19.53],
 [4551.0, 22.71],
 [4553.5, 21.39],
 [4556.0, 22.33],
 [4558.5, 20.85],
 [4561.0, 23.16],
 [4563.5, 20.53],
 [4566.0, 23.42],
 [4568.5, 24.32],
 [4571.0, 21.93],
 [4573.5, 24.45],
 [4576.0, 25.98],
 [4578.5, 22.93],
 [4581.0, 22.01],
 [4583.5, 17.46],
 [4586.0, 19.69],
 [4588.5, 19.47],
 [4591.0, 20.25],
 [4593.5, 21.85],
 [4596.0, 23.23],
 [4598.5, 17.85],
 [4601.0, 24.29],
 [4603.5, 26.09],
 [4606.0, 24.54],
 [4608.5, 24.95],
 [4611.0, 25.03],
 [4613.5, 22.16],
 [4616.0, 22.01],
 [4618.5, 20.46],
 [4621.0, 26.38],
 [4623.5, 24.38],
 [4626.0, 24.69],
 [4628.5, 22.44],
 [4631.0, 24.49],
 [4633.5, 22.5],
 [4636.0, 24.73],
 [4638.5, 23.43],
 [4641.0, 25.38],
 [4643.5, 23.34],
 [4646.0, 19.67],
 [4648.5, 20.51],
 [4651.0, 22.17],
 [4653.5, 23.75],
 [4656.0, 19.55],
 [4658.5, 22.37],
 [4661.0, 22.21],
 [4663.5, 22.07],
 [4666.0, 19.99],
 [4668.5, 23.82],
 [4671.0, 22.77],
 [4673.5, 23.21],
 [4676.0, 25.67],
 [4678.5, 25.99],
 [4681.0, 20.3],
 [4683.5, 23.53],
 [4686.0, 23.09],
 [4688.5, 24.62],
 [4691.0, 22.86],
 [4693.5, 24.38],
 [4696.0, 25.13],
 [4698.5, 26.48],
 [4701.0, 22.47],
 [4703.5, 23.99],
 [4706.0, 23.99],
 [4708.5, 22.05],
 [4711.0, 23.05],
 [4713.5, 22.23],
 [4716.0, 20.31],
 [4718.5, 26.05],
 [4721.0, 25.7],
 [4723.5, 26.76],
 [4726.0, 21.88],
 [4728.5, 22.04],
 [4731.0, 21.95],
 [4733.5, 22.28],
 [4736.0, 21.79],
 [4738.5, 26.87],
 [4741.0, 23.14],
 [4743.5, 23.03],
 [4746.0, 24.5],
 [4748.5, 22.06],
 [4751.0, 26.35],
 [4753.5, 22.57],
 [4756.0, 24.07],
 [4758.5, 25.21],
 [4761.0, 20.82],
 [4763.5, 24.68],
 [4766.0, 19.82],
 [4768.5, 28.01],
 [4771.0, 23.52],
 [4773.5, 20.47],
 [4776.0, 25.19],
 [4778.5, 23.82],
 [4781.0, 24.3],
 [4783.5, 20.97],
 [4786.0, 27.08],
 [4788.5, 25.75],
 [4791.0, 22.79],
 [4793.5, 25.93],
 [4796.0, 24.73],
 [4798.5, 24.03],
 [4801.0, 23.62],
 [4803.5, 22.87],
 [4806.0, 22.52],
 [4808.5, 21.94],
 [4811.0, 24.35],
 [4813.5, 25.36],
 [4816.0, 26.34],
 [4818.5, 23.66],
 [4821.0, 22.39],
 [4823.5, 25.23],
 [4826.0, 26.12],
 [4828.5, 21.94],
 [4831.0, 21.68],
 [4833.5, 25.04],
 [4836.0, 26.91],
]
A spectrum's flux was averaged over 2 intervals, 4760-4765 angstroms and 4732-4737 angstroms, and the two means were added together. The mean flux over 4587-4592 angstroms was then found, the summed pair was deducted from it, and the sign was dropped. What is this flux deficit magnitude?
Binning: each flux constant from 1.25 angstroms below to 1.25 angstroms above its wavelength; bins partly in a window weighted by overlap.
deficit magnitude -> 24.9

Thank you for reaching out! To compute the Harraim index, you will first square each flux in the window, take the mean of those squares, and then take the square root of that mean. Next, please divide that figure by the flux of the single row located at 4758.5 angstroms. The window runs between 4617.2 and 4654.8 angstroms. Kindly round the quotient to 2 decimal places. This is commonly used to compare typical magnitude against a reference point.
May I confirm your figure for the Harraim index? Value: 0.92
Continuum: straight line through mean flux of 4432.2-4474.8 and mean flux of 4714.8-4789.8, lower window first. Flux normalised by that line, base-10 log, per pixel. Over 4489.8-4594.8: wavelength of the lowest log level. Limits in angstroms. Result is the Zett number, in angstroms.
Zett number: 4583.5 angstroms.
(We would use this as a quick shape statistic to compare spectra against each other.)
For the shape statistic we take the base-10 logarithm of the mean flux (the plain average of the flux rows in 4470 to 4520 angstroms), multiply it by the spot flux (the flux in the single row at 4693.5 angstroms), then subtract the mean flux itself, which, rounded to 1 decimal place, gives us 10.2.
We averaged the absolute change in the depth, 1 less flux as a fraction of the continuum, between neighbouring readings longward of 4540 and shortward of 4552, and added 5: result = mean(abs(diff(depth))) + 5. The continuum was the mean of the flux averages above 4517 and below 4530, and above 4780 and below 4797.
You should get 5.12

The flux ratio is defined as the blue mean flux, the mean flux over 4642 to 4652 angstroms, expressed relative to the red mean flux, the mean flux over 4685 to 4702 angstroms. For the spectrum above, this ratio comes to 0.89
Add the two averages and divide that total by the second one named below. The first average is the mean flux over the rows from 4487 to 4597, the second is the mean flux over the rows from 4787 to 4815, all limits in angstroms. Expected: 1.92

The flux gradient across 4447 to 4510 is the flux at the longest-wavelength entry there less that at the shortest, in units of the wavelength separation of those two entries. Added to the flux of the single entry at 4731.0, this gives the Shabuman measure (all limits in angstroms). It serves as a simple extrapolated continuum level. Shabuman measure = 22.0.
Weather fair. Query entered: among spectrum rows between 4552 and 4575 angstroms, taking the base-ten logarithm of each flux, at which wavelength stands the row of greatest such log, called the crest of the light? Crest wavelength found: 4573.5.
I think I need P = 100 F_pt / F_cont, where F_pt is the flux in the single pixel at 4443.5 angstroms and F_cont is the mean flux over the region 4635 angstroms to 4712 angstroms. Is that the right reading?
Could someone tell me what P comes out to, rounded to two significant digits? 87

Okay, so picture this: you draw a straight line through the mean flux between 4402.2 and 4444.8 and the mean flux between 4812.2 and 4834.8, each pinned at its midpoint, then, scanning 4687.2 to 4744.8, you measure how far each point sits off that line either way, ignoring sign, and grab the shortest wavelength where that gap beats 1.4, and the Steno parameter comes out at 4688.5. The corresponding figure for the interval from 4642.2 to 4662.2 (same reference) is 4646.0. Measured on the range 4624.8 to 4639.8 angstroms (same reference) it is 4626.0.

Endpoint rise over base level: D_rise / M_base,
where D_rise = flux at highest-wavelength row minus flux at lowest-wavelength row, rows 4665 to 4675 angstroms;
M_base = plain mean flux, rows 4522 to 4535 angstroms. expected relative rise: 0.16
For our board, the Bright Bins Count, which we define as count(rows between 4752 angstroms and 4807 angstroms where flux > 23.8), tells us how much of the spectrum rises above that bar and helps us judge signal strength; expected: 12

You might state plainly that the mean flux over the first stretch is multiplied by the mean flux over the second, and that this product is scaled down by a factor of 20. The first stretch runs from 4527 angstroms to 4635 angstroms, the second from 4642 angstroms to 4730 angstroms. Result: 25.7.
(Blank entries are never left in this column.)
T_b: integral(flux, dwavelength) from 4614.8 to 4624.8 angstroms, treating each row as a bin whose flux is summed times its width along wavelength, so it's 233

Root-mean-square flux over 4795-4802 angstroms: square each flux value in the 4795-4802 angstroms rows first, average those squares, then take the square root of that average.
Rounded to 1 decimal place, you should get 24.1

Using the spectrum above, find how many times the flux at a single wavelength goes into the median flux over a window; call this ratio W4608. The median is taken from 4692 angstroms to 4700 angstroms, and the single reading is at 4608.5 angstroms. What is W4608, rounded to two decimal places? 1.01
